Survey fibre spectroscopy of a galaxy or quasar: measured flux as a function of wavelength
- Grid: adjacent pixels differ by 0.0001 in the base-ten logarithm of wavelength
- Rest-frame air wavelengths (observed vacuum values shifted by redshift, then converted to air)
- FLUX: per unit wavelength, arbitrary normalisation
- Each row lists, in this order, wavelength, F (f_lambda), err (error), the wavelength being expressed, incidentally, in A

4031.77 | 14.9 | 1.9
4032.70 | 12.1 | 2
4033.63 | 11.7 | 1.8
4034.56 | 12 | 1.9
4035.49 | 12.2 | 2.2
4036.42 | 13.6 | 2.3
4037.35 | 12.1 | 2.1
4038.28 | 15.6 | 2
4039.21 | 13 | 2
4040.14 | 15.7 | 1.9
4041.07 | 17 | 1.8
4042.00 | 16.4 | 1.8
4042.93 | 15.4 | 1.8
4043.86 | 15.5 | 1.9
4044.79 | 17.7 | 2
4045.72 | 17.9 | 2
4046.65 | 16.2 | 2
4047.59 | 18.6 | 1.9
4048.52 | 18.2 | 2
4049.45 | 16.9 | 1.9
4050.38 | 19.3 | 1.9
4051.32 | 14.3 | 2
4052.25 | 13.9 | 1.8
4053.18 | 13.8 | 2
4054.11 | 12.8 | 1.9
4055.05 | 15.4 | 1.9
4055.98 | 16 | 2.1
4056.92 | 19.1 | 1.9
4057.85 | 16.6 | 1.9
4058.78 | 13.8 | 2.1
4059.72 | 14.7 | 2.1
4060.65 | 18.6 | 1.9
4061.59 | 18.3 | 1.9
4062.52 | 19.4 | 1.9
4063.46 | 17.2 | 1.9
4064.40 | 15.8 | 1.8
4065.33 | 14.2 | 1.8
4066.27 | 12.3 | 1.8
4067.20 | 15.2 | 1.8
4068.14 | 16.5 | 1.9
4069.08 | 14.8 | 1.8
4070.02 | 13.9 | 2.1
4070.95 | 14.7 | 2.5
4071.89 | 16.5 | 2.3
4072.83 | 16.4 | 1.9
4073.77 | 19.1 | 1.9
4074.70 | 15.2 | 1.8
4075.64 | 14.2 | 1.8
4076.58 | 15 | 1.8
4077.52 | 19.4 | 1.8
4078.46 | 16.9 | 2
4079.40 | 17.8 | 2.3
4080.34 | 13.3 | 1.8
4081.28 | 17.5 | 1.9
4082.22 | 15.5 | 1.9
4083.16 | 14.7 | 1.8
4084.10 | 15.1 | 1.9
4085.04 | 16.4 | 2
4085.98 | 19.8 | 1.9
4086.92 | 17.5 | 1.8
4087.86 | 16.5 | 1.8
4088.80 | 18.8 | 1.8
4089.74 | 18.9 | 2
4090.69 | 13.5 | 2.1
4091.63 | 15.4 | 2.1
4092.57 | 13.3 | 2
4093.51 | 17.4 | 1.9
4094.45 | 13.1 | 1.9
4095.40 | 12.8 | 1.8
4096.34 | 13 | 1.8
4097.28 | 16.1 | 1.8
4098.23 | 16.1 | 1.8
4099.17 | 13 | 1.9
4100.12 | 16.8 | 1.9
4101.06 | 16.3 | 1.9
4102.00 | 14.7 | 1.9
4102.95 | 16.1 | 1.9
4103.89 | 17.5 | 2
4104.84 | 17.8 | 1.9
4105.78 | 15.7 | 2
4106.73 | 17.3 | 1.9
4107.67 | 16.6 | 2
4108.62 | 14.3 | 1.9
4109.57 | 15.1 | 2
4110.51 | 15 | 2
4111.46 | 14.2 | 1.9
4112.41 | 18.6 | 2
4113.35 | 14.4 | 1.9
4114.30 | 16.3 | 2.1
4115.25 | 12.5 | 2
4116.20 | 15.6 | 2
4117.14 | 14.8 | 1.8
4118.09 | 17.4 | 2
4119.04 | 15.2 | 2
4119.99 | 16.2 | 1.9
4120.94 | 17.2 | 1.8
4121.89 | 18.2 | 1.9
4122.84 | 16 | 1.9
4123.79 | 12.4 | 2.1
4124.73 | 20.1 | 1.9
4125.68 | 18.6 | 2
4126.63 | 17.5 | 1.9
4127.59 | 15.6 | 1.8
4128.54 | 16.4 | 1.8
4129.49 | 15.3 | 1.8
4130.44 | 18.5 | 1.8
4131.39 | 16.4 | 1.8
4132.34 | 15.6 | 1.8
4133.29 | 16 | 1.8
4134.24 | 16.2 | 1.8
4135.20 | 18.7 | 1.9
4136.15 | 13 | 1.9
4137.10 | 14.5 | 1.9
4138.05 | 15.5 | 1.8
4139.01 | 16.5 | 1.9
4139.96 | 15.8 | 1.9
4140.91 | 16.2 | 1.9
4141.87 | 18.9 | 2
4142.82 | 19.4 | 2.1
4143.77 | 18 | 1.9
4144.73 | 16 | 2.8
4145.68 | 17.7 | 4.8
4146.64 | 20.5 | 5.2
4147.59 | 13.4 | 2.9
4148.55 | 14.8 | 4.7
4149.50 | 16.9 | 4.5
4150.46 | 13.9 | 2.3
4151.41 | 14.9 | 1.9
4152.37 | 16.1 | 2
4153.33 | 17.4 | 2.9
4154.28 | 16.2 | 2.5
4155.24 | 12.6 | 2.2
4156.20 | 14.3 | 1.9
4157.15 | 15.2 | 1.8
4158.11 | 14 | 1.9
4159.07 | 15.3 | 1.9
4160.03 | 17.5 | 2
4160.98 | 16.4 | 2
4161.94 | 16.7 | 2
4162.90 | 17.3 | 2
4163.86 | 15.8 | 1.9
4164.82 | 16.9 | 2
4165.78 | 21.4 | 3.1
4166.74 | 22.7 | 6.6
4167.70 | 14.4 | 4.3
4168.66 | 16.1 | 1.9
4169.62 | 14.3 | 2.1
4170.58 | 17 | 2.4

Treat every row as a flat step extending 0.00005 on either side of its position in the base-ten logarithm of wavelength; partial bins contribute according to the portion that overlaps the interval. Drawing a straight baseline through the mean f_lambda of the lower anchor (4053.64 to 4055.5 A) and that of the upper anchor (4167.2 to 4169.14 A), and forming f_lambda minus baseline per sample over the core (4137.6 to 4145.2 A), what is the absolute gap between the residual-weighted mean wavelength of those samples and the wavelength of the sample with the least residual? 4.0 A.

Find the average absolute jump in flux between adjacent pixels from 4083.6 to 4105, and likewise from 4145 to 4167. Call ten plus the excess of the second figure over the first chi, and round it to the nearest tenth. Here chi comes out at 9.9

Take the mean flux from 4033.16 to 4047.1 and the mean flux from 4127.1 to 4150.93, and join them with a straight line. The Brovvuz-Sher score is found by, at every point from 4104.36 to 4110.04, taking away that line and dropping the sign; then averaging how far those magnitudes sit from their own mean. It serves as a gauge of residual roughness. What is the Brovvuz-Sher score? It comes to 0.55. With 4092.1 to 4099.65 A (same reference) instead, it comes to 0.85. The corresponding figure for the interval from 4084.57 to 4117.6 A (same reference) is 0.89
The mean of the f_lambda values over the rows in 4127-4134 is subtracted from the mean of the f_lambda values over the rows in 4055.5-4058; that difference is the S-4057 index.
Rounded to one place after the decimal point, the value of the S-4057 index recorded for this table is 1.0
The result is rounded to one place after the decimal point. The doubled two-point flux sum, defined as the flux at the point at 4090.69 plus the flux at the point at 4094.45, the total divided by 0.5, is 53.2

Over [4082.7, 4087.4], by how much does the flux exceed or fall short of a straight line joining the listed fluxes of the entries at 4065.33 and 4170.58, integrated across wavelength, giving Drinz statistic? 9.3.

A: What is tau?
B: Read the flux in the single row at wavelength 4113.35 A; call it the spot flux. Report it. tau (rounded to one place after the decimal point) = 14.4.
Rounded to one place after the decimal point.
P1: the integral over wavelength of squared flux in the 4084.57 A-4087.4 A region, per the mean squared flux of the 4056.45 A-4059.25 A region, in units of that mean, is 3.3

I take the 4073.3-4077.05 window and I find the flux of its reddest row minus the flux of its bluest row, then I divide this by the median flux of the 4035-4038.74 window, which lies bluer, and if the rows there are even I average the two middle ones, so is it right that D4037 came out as -0.32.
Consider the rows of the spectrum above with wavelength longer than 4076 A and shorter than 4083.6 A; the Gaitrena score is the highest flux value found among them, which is 19.4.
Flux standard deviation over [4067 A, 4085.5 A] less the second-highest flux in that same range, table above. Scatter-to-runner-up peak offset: -17.5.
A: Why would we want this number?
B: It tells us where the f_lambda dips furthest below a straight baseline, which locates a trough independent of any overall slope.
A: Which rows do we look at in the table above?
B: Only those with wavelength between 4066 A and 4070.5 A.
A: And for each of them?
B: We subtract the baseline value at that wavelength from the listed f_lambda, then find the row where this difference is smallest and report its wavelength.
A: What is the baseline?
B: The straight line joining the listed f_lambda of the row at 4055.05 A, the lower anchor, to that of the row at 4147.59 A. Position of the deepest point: 4066.27 A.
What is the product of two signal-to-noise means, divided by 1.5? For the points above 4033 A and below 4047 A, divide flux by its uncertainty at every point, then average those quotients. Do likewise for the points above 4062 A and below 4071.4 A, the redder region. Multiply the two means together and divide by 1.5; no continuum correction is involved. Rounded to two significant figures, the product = 41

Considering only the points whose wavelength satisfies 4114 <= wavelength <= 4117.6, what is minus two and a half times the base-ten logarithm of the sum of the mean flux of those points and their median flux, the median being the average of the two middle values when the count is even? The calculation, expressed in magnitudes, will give -3.69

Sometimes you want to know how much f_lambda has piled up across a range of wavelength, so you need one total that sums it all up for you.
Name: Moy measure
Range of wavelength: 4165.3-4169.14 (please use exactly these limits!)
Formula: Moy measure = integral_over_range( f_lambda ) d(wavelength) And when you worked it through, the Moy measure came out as 72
